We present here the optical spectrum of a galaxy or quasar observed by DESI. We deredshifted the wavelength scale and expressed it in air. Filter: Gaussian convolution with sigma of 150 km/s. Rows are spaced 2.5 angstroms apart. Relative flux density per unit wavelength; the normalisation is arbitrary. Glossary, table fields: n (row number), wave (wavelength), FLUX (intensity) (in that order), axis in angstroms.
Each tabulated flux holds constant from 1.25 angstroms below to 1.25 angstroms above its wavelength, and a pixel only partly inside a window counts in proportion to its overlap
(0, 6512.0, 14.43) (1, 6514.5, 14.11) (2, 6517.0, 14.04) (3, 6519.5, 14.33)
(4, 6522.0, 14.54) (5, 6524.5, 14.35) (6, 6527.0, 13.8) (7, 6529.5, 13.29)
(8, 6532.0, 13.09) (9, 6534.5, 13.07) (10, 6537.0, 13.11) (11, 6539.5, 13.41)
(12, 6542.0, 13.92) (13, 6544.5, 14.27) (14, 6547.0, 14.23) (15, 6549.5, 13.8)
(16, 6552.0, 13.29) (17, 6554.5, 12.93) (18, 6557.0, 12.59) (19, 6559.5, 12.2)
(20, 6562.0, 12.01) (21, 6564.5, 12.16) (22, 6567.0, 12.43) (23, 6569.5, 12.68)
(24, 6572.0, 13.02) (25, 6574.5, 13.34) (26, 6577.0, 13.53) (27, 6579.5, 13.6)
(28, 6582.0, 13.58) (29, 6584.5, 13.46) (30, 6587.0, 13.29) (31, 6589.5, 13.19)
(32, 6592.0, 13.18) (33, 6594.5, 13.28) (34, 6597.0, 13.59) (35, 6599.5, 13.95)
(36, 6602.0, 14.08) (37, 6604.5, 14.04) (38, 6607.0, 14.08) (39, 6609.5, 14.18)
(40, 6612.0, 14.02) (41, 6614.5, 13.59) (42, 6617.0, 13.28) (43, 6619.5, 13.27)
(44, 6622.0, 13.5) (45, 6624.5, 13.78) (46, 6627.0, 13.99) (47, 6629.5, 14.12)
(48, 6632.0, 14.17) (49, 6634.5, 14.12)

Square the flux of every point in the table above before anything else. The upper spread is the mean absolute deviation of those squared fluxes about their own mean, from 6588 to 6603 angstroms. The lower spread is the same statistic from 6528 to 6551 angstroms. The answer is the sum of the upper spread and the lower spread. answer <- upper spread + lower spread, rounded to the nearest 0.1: 20.5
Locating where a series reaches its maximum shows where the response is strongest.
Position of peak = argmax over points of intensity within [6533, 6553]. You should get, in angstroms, 6544.5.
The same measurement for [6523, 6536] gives 6524.5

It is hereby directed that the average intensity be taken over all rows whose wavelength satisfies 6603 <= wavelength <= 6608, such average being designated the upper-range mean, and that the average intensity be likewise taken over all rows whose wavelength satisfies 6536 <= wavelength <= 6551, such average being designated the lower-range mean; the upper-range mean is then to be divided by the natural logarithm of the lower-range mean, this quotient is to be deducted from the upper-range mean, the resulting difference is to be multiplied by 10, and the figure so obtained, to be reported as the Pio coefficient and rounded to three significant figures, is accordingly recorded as 87.0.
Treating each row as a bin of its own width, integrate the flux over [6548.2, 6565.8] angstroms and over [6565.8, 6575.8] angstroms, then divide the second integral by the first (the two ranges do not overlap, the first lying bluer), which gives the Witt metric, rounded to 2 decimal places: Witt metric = 0.58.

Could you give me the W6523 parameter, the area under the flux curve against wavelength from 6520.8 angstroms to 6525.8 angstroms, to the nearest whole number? 72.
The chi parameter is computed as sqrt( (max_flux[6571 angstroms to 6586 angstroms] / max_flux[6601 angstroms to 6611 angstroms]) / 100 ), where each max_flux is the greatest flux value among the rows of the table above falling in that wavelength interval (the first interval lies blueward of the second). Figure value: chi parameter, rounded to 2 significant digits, 0.098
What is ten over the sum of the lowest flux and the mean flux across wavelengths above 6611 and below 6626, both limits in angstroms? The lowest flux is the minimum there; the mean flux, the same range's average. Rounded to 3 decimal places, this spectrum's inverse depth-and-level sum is 0.373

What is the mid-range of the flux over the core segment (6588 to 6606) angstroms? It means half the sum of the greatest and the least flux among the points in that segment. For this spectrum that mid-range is 13.6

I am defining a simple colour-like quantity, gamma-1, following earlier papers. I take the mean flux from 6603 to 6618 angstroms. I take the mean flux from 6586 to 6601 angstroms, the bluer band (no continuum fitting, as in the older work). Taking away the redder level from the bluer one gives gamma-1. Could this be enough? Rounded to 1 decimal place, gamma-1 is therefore -0.5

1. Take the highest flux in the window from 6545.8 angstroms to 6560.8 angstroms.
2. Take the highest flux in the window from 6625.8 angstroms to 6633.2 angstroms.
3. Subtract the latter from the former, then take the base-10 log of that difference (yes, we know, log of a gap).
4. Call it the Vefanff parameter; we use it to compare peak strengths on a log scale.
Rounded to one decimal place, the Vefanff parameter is -1.2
